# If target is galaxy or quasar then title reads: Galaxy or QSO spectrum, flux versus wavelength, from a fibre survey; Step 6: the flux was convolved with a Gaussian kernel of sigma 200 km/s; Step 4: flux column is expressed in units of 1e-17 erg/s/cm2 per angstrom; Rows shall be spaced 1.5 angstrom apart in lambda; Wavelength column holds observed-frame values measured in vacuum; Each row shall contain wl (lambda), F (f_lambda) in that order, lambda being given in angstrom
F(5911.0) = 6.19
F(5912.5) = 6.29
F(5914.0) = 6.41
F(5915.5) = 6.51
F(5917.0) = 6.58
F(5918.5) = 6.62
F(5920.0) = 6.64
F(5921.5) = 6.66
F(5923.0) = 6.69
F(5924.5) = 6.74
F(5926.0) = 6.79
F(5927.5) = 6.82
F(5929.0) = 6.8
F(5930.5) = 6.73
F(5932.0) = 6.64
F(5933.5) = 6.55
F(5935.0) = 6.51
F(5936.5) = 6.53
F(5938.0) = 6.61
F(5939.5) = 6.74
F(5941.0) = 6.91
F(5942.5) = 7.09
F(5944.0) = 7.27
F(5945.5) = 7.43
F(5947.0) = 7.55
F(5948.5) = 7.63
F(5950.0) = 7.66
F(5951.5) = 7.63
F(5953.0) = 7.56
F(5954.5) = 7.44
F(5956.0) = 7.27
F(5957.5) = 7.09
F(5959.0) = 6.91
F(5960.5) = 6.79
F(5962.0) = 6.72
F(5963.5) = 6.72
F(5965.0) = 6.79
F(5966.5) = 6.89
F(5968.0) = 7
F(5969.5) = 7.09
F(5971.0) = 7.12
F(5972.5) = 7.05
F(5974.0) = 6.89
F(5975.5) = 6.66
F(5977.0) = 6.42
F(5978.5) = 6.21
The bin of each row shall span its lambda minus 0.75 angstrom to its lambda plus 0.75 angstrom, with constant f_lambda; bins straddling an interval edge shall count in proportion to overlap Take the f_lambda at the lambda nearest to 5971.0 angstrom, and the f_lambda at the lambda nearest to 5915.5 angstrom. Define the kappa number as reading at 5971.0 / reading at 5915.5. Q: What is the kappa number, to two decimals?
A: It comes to 1.09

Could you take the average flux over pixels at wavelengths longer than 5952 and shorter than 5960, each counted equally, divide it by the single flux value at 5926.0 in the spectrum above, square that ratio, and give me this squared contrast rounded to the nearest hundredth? 1.14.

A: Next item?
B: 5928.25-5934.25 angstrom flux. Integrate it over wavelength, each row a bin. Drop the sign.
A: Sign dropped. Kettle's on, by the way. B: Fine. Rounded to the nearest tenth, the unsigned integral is 40.1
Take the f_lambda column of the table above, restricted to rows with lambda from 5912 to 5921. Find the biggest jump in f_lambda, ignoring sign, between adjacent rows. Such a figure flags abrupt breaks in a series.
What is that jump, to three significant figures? 0.120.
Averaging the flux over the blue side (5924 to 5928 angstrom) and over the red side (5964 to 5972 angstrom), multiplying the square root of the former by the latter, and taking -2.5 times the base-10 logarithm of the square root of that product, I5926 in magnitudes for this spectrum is -1.574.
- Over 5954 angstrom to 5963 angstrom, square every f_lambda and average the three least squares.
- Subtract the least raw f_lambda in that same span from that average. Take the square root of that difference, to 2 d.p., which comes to 6.29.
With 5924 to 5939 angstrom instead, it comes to 6.01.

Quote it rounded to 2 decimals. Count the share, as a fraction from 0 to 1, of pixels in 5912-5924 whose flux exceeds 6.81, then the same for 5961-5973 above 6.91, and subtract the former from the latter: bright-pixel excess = 0.50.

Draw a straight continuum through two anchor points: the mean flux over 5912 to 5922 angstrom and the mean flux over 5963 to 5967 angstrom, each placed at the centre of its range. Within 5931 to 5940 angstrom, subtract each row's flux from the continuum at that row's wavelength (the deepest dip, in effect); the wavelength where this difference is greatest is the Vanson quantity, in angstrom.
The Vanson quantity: 5935.0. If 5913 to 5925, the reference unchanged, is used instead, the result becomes 5914.0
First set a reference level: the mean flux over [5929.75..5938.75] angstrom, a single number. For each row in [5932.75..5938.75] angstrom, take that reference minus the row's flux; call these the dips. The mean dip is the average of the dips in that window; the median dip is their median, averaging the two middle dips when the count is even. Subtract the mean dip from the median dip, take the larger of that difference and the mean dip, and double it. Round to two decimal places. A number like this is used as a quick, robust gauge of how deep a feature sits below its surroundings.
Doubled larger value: 0.09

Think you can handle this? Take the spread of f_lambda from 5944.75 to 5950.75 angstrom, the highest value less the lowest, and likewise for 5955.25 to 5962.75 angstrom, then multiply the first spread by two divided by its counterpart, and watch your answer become 0.8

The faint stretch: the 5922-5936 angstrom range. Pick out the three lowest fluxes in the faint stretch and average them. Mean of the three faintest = 6.57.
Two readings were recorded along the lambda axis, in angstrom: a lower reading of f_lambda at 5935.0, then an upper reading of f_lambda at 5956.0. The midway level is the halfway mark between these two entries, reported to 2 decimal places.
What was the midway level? 6.89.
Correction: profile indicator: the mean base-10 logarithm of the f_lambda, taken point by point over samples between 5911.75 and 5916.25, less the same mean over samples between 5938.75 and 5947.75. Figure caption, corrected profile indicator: -0.049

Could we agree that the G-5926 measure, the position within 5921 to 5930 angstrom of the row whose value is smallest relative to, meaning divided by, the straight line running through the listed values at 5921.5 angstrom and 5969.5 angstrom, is 5921.5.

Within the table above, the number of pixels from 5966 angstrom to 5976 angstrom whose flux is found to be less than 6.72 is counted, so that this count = 1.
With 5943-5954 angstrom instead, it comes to 0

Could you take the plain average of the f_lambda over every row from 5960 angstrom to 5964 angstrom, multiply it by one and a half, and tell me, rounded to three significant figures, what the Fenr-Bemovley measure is 10.1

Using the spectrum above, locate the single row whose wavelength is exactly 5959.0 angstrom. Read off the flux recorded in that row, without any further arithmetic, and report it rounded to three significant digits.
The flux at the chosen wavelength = 6.91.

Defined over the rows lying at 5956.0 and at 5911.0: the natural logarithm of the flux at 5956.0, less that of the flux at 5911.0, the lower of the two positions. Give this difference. 0.16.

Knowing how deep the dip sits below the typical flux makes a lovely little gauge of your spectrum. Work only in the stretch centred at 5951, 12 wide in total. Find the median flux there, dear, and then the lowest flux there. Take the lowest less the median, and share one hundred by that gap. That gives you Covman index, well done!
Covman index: -351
